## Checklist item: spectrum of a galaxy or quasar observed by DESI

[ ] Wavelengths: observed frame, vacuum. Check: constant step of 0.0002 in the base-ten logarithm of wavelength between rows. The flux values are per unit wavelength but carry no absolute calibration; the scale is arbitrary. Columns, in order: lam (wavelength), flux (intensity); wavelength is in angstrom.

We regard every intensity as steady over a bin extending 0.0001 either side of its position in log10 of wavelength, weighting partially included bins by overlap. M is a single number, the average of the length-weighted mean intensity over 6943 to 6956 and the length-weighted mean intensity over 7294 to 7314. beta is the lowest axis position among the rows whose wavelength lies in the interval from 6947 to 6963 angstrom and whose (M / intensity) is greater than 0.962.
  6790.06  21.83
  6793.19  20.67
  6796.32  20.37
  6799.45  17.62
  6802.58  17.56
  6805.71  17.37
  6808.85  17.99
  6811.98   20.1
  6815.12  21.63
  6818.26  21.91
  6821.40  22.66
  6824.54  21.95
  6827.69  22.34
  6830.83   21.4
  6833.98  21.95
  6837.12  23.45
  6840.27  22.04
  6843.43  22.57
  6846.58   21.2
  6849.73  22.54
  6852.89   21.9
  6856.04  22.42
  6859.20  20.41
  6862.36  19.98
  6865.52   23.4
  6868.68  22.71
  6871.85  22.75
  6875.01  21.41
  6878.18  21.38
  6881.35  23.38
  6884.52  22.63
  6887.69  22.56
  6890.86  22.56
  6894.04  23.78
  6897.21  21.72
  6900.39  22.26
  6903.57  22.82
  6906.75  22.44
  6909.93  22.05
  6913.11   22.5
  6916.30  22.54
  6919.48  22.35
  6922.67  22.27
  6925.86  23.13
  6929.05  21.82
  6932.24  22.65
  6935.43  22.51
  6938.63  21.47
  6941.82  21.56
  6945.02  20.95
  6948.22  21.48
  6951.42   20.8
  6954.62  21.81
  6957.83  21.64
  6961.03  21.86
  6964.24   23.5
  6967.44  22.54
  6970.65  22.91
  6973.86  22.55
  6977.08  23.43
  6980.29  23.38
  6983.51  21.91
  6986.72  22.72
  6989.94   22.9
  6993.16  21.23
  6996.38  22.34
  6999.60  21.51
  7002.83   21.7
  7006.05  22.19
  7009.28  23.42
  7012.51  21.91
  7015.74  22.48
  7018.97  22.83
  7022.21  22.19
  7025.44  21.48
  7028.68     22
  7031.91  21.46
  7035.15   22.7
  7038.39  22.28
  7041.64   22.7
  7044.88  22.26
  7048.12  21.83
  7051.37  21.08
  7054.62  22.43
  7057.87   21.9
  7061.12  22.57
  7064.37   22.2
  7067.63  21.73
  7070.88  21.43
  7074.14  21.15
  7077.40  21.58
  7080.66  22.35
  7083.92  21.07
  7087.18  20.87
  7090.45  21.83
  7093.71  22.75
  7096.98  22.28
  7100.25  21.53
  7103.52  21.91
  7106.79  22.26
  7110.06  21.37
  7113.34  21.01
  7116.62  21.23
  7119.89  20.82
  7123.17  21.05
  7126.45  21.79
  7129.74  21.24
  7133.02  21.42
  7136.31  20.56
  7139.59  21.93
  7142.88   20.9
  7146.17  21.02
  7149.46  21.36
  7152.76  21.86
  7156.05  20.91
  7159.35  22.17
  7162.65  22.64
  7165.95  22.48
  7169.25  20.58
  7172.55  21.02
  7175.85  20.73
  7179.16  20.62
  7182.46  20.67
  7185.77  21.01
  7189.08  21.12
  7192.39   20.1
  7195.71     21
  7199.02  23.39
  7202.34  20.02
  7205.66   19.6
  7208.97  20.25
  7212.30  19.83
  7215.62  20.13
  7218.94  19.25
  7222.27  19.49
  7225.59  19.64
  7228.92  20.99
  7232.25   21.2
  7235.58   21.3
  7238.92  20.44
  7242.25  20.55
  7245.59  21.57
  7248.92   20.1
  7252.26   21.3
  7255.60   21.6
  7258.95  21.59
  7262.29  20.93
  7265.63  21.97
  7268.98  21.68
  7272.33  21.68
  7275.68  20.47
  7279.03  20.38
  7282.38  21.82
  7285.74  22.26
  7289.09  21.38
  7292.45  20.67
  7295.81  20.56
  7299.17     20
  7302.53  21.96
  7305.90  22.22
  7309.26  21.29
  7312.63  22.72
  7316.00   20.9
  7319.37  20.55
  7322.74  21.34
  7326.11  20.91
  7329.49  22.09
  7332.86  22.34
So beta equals 6948.22 angstrom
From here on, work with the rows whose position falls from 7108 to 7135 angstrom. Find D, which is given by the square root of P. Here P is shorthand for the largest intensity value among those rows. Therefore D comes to 4.67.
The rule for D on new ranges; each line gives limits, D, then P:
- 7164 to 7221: 4.84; 23.39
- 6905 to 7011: 4.85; 23.5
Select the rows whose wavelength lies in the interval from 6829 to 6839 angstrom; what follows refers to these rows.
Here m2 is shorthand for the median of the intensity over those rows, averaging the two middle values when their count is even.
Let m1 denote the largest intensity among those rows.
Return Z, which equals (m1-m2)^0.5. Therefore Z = 1.22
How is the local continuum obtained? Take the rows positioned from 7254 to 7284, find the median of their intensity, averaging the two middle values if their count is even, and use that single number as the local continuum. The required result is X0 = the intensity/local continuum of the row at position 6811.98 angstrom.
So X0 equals 0.93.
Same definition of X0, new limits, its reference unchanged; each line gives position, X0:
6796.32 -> 0.94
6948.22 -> 0.99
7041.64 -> 1.05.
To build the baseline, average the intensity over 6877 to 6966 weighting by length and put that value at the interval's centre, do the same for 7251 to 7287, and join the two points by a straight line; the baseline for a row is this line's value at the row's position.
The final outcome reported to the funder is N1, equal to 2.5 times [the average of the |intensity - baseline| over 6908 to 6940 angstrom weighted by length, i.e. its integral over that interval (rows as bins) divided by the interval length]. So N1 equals 0.9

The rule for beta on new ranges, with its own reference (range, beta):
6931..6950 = 6938.63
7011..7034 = 7012.51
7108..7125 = 7110.06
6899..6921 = 6909.93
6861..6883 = 6862.36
